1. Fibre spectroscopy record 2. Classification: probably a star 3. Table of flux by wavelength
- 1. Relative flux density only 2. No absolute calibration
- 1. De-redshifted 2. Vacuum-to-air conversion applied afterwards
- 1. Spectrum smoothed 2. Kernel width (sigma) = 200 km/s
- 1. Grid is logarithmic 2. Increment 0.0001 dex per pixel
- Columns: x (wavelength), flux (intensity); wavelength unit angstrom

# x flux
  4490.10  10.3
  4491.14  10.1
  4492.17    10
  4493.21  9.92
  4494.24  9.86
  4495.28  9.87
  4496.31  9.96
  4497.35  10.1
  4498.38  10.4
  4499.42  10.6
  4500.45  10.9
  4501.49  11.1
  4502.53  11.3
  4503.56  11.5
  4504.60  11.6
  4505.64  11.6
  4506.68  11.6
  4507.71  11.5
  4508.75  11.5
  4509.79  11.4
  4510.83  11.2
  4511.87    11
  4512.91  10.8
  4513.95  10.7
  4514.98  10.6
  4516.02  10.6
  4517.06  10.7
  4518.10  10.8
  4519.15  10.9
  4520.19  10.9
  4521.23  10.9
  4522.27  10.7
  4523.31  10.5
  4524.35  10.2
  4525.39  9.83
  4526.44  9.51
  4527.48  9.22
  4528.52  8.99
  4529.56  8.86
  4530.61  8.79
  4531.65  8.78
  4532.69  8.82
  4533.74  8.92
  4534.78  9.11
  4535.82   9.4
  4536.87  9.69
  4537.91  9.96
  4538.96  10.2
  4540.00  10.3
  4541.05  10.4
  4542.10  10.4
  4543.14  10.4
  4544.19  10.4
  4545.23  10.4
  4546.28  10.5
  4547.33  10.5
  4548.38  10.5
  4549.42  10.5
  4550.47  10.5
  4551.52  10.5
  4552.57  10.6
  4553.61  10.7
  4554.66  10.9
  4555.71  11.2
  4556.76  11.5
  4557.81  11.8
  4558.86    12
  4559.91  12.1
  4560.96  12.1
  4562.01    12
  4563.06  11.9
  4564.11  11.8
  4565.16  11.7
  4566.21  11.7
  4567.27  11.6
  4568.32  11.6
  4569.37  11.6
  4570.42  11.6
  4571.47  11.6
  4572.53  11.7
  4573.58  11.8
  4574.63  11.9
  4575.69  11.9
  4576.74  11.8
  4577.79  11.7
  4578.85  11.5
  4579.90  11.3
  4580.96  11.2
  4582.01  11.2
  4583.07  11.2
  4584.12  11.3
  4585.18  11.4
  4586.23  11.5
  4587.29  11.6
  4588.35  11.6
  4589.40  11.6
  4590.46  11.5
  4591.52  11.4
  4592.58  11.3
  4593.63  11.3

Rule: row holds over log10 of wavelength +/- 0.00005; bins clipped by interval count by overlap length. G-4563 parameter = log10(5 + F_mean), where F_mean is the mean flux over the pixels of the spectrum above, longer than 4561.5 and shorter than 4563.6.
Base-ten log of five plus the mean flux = 1.229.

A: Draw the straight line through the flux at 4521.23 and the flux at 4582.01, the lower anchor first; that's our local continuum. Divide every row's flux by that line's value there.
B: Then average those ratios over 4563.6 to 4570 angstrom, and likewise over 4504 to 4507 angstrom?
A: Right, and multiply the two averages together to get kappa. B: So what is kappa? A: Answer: 1.12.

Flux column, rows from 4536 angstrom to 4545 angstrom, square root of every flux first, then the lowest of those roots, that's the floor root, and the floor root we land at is 3.11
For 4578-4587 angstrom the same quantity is 3.35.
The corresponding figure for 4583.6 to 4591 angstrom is 3.36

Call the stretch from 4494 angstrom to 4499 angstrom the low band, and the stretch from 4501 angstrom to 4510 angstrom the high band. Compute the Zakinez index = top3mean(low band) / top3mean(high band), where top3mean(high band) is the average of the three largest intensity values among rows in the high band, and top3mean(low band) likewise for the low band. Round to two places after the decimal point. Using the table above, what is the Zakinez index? 0.88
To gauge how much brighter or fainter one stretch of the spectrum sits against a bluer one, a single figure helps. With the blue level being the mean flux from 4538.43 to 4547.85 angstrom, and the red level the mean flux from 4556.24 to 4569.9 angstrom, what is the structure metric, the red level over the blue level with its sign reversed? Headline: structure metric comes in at -1.14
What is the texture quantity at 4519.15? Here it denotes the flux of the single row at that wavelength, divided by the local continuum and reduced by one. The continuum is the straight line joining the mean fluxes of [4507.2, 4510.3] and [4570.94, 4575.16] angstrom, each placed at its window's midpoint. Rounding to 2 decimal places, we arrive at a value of -0.05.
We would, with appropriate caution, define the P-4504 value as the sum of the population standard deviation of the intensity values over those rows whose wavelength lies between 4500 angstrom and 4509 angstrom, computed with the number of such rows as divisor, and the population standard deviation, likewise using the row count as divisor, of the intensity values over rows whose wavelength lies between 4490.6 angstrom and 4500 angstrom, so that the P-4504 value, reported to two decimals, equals 0.47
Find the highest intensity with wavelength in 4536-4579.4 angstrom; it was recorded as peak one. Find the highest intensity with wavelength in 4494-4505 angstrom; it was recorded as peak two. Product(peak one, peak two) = 140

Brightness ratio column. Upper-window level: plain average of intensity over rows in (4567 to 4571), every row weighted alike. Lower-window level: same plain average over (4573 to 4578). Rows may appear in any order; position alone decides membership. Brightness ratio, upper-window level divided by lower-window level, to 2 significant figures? 0.98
